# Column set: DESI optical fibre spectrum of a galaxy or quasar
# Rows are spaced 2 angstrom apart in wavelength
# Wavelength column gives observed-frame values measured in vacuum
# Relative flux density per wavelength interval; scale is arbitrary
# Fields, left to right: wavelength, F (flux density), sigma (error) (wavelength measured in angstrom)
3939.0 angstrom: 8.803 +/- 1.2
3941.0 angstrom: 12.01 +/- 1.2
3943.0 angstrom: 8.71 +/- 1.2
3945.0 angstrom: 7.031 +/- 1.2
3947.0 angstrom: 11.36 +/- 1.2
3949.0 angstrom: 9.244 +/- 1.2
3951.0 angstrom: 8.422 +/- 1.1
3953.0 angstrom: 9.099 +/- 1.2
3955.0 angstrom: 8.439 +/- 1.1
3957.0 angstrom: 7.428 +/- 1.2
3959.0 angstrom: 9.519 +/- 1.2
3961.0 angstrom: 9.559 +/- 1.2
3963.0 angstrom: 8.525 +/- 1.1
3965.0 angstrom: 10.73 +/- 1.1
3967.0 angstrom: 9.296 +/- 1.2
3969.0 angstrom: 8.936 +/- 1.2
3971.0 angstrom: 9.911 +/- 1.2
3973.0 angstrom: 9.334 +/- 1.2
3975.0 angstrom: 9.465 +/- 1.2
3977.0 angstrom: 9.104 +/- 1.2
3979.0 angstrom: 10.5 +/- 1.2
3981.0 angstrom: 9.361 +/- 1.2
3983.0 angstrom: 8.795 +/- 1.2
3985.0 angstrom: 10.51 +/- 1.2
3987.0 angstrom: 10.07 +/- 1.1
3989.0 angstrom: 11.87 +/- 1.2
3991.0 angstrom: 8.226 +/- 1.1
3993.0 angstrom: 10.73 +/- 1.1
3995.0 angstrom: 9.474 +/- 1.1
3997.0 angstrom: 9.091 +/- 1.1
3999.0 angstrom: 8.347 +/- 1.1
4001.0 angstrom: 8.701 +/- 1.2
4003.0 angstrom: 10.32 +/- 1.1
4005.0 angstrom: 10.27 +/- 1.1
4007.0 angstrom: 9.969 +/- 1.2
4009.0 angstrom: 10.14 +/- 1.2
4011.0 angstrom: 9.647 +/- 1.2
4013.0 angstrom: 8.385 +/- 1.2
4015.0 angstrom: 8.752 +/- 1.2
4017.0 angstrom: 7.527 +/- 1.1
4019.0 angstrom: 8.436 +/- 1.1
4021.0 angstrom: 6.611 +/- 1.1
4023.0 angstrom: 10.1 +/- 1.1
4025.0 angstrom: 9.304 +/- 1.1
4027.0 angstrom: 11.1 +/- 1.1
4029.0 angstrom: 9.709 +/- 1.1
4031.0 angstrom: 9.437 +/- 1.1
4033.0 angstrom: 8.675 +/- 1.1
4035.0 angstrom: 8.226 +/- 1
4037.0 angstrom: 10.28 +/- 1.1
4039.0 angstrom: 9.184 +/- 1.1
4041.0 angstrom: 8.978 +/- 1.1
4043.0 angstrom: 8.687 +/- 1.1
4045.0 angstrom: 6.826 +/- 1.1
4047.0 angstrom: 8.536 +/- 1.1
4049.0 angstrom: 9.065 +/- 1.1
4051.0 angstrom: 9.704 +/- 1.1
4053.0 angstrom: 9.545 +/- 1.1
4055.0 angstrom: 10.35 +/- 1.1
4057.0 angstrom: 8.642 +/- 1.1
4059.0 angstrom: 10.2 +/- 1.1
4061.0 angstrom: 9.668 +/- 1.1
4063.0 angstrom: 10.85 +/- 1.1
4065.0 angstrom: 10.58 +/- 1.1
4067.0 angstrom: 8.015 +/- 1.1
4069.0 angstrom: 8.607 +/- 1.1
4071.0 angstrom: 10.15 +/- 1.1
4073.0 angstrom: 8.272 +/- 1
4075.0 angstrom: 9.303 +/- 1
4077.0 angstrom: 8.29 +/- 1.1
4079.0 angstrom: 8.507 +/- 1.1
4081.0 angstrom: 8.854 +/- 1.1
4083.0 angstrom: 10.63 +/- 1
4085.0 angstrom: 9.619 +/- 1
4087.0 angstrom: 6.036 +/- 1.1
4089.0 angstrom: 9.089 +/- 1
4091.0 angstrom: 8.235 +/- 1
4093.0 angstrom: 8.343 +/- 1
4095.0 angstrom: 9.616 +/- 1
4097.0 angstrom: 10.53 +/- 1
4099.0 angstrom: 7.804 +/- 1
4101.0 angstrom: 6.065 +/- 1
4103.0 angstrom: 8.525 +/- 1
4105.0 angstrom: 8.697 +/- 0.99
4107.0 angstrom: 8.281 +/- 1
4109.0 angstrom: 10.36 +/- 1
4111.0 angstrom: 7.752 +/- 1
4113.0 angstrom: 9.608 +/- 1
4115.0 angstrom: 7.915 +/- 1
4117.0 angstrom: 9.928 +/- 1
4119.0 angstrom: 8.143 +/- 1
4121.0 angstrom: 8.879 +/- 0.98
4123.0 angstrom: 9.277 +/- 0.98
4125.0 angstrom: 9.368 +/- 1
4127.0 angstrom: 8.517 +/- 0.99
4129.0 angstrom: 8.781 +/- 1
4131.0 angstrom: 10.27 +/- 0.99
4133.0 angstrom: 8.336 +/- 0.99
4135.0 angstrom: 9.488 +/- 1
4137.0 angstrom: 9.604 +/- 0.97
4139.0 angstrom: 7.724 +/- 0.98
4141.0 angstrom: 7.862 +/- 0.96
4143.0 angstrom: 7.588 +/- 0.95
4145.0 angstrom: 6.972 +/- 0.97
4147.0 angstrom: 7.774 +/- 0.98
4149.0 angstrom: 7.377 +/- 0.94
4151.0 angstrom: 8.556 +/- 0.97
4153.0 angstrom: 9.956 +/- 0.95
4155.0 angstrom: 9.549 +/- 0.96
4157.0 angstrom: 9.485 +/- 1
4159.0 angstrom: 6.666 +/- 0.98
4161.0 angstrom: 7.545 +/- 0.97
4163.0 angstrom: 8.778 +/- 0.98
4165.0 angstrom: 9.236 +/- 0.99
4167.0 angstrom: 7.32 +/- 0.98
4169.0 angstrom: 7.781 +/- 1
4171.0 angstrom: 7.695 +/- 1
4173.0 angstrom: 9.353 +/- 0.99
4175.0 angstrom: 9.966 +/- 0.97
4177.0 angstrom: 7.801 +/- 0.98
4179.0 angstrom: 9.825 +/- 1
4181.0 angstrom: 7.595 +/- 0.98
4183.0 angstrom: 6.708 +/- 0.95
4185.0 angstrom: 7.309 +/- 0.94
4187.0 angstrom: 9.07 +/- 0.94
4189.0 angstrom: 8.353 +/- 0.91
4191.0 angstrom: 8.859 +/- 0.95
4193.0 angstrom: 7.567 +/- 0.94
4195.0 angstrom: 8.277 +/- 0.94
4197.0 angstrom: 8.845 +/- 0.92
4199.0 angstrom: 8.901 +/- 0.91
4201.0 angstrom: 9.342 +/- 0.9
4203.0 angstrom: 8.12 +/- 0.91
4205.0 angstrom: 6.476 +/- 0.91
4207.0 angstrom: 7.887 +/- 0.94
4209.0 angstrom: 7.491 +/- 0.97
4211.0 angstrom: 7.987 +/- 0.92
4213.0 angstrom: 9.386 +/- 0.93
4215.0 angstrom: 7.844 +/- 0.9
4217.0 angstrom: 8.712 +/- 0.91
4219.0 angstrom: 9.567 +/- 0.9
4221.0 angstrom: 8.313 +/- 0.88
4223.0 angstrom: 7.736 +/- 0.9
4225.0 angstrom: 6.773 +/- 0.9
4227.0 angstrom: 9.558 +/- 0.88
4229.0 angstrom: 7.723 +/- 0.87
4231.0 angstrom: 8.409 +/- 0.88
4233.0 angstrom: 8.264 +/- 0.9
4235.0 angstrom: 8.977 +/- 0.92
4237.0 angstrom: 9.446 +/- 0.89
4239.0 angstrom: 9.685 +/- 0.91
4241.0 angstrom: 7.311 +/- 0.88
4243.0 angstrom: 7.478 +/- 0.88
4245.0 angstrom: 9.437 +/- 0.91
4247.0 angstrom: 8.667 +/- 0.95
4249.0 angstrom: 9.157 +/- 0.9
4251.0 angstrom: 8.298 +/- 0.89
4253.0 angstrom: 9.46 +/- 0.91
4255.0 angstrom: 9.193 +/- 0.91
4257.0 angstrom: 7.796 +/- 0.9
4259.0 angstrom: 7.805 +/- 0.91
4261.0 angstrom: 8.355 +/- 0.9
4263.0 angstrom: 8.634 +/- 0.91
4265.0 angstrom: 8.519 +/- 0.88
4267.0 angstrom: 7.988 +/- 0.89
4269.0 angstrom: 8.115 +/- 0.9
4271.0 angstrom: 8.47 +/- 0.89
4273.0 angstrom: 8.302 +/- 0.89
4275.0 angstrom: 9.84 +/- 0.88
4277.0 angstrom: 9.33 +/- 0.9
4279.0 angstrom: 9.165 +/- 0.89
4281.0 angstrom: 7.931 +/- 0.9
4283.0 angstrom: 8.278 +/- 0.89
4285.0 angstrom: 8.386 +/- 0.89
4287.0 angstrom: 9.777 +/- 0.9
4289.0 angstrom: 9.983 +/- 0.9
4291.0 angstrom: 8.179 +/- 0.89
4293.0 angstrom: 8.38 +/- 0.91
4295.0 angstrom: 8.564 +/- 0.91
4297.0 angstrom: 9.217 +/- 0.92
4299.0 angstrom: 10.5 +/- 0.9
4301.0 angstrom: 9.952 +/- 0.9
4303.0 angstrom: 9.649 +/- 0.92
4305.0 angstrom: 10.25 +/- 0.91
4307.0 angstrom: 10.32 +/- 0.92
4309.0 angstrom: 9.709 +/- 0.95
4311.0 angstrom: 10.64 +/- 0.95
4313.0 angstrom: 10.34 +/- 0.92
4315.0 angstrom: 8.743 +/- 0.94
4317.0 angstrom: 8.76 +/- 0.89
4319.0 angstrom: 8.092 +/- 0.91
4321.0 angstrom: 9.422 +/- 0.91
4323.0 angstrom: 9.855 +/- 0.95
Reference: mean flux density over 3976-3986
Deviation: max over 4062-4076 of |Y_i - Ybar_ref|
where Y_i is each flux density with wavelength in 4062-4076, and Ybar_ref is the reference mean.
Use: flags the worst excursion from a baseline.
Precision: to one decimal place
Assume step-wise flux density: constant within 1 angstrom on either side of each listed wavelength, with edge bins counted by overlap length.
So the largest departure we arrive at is 1.6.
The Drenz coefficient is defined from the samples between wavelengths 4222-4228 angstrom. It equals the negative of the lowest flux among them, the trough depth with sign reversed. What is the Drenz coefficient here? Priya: -6.8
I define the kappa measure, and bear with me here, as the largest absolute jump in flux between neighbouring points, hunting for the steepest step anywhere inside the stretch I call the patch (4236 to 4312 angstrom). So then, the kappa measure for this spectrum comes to 2.4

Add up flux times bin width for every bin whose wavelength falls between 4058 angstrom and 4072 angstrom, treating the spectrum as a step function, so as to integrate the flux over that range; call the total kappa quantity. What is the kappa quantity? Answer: 136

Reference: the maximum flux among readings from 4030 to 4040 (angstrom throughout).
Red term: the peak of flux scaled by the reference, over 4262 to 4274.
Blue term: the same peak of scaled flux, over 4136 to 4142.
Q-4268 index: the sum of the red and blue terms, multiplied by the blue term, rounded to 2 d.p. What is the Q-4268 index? 1.66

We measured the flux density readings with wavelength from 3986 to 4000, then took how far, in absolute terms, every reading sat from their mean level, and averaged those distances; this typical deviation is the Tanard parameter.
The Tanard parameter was 1.0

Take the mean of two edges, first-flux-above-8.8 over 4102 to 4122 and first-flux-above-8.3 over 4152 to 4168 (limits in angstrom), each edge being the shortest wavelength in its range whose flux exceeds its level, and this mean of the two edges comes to 4131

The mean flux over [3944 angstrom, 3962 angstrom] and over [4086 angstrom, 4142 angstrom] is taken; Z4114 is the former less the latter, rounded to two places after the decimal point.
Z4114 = 0.22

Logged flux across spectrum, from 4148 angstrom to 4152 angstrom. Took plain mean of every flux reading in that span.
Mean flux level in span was 8.0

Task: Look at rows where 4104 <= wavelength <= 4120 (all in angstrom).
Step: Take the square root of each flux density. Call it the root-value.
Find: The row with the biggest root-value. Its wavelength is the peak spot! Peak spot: 4109.0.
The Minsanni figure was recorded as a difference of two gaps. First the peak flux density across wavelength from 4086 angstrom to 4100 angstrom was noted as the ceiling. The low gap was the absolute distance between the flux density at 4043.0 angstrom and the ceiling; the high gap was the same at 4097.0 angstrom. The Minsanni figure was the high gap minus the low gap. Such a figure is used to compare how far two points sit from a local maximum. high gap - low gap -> -1.8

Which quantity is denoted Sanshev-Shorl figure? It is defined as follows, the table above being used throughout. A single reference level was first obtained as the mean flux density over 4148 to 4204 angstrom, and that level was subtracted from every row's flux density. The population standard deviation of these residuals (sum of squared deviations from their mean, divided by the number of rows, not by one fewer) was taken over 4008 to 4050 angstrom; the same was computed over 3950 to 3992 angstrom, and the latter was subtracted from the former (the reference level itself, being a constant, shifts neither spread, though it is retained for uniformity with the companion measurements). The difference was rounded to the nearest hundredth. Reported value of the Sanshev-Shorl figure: 0.10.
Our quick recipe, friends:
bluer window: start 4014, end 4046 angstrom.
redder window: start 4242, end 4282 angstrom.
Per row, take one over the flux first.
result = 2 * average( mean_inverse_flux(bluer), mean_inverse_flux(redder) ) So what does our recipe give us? 0.232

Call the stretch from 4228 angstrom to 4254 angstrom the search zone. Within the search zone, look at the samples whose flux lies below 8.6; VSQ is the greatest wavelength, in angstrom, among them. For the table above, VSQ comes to 4251.0 angstrom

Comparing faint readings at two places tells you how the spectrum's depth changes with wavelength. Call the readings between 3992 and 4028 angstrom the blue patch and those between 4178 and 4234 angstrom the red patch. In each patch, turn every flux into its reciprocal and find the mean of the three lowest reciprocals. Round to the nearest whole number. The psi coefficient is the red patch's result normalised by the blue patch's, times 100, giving 111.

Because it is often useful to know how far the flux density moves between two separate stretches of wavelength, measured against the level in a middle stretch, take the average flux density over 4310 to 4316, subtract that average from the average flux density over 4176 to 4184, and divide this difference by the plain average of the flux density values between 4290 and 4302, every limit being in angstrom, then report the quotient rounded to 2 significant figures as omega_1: -0.21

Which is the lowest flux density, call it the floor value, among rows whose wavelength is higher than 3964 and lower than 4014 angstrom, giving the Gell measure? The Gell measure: 8.226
